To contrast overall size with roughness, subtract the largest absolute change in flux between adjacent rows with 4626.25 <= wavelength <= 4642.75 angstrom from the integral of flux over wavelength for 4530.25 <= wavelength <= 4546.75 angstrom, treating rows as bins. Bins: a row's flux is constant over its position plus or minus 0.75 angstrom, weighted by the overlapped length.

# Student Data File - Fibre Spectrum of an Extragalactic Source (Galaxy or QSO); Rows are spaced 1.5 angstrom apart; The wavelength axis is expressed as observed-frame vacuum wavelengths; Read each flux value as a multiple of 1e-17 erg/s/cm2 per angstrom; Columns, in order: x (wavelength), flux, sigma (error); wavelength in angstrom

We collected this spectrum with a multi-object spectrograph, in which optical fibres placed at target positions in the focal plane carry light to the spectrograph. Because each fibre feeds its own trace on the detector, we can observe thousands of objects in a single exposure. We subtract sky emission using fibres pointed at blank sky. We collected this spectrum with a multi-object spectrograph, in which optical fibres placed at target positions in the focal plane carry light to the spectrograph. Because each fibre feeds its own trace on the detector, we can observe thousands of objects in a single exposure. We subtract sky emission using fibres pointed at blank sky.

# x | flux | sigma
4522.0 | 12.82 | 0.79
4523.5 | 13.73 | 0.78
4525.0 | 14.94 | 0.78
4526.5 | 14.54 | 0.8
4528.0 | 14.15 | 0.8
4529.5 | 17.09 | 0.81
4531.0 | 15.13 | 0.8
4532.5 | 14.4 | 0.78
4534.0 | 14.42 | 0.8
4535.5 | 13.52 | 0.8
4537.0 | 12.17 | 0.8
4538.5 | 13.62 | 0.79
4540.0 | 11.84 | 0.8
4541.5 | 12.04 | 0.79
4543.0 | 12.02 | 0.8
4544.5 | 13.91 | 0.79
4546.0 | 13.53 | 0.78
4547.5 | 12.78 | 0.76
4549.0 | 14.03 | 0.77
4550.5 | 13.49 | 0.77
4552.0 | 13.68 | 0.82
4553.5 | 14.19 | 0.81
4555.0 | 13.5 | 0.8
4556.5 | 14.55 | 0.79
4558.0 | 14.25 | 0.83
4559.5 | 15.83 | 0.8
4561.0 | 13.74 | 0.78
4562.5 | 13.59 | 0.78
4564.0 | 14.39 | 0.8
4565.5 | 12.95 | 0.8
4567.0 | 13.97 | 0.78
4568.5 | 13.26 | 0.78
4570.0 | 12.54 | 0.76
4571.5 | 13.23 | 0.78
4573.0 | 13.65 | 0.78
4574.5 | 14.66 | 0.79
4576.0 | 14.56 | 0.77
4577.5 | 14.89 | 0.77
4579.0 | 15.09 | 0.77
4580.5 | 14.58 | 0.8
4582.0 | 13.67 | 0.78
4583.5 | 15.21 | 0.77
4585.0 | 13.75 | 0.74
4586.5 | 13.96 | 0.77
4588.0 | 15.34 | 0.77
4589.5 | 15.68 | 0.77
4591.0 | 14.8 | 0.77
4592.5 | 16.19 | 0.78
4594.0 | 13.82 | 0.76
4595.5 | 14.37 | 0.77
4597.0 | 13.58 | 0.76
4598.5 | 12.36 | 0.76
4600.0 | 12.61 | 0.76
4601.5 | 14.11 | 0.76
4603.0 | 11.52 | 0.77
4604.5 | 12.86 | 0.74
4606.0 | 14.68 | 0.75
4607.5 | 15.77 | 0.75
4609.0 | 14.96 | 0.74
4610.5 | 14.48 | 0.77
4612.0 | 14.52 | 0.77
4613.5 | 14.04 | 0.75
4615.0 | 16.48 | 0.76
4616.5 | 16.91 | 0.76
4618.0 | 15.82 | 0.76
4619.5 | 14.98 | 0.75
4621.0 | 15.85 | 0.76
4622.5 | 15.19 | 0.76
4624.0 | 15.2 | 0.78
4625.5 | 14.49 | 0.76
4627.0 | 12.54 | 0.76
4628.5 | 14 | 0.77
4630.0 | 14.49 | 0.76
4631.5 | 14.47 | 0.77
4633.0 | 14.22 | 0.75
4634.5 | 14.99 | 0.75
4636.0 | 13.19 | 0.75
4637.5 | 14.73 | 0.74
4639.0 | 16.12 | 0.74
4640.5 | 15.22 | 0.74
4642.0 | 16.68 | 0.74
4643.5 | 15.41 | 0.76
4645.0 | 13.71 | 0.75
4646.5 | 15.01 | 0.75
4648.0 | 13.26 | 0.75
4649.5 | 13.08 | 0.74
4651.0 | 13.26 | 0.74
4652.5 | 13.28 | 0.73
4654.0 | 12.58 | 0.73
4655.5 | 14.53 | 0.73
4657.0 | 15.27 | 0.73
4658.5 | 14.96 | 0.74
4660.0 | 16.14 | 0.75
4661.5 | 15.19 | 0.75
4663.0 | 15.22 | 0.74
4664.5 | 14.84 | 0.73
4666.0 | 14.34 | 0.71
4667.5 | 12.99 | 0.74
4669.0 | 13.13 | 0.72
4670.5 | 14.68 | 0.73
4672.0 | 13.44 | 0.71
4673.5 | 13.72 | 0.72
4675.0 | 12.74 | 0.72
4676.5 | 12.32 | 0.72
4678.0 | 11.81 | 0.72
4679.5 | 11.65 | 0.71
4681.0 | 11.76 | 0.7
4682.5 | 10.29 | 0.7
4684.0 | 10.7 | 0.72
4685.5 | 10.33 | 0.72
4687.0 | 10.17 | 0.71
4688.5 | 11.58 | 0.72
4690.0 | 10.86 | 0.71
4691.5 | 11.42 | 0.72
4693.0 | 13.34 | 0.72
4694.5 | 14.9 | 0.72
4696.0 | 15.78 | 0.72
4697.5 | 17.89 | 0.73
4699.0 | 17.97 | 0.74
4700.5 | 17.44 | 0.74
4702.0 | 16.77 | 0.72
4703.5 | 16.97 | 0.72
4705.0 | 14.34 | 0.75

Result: 218.1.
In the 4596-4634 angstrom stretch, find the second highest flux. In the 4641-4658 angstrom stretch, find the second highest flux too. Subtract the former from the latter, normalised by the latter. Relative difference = -0.07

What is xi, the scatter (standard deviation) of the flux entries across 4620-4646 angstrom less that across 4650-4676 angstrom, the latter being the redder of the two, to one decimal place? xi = 0.0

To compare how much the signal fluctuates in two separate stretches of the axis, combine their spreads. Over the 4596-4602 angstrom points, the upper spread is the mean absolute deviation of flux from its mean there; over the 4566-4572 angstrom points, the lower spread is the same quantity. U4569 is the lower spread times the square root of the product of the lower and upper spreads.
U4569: 0.18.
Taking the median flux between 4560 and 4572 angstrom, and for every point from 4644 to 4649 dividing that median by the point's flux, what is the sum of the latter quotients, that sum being 2.89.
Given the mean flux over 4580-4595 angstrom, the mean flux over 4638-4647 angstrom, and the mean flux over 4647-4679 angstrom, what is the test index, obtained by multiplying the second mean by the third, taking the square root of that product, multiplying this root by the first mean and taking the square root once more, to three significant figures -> 14.6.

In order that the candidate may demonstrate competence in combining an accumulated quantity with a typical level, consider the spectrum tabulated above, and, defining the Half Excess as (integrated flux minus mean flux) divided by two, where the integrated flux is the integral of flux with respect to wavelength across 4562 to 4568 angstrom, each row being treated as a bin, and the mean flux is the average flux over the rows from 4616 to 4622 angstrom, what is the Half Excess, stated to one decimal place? 33.2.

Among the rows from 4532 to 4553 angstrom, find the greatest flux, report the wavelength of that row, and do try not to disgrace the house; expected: 4534.0 angstrom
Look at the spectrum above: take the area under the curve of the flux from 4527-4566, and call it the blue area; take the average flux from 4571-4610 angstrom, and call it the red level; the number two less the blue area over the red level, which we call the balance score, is -35.8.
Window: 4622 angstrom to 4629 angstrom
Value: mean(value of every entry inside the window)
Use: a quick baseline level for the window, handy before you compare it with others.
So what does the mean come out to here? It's 14.3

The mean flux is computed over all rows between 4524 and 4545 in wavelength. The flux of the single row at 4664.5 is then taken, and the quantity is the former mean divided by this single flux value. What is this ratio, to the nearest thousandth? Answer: 0.933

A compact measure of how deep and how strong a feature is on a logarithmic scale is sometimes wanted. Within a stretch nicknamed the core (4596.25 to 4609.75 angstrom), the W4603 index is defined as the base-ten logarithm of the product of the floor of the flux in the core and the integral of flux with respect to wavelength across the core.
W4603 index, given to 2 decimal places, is 3.33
